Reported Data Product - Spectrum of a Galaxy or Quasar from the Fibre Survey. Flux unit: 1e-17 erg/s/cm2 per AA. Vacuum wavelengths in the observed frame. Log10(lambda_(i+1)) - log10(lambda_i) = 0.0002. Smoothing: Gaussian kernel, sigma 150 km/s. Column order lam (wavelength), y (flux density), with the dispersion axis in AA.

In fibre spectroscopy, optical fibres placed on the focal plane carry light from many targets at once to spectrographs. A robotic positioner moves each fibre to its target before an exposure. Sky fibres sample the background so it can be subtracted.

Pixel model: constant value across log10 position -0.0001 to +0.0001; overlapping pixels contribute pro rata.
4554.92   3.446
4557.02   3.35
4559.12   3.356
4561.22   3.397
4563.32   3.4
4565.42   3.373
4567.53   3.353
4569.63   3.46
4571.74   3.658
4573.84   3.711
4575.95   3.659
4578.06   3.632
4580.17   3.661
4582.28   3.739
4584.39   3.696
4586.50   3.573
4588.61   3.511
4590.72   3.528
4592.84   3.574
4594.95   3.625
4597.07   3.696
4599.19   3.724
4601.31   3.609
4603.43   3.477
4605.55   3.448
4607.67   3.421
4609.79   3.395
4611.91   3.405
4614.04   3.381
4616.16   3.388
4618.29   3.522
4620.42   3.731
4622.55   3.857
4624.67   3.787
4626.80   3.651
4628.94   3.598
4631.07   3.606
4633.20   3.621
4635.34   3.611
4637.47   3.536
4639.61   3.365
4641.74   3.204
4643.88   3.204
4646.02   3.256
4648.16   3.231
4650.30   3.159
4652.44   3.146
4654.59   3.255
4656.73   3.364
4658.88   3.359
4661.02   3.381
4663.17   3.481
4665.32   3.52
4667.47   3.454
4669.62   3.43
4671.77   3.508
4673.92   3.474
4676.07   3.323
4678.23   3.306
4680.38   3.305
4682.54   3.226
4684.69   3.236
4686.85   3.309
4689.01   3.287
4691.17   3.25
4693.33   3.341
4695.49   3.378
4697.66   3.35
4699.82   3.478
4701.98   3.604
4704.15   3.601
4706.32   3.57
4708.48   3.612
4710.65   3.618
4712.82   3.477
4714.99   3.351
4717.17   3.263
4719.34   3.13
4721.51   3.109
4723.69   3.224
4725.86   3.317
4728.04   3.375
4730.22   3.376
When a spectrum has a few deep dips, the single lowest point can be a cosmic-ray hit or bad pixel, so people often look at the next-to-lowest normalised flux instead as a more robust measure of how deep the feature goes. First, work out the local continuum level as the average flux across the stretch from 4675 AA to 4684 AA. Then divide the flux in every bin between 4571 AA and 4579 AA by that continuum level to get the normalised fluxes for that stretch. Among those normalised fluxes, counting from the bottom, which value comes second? 1.11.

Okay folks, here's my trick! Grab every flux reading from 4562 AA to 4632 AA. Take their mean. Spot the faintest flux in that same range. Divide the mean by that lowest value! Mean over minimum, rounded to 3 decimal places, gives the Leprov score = 1.065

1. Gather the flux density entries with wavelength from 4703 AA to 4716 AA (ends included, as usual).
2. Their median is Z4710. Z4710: 3.59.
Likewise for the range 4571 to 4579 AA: 3.66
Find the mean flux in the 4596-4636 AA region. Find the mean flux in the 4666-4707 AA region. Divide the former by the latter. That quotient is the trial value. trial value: 1.05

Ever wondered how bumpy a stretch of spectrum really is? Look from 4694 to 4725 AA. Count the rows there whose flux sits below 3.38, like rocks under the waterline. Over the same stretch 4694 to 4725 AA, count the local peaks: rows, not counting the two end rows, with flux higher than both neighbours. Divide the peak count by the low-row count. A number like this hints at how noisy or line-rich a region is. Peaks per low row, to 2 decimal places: 0.29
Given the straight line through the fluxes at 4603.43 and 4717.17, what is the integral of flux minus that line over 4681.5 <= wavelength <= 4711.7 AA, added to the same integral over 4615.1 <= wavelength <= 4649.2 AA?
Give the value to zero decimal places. 7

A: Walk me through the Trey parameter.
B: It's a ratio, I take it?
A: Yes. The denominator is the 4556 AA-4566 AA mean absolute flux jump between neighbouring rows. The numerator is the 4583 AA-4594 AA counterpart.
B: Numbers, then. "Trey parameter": 3.2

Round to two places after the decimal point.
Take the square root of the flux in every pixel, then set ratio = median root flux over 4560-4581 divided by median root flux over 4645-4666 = 1.04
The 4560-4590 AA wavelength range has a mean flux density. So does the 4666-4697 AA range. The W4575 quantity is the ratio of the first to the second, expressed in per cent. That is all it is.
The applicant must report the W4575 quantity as 106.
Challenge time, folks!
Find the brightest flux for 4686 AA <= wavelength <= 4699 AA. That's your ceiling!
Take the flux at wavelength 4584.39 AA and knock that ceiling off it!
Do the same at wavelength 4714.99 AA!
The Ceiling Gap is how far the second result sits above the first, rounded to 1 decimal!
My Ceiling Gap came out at -0.3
